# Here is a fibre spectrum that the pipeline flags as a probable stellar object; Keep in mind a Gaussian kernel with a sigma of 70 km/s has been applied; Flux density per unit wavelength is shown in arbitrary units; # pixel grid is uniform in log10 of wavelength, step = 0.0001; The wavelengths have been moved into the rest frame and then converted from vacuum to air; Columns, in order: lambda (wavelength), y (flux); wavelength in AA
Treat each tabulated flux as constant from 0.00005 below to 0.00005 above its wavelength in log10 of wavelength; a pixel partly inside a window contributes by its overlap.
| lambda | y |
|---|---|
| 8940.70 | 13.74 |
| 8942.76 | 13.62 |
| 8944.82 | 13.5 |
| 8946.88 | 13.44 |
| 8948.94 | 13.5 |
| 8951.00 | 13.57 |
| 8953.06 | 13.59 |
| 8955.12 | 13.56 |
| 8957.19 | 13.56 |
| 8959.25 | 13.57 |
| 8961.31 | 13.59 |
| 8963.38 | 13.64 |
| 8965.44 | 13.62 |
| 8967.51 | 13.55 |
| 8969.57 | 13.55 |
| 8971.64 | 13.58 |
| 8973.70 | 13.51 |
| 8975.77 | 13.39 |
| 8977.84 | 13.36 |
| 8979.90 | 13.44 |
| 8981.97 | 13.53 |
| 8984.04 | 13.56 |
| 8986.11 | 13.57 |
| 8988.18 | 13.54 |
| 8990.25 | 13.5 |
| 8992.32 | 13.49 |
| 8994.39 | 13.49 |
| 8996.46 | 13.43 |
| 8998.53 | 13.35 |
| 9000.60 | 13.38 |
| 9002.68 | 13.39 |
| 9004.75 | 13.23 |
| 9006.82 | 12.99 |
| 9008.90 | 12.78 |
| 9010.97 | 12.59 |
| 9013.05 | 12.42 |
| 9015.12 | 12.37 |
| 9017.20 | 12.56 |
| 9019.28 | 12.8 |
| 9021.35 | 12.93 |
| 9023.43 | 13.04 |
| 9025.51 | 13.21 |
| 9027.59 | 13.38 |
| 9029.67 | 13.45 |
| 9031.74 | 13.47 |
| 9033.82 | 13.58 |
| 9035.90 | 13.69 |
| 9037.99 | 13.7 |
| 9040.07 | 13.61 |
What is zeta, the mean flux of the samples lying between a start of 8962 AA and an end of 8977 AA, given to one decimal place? 13.5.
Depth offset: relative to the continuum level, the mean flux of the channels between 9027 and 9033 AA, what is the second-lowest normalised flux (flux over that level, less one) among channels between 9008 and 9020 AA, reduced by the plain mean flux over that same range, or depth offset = -12.7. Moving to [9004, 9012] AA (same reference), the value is -12.9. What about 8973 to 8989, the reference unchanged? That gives -13.5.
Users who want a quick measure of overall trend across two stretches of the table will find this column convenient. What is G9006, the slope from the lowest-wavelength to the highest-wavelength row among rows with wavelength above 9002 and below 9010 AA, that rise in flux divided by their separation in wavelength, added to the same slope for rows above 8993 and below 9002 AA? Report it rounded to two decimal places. -0.12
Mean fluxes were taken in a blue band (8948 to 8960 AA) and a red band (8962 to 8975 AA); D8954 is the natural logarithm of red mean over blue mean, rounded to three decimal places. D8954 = 0.001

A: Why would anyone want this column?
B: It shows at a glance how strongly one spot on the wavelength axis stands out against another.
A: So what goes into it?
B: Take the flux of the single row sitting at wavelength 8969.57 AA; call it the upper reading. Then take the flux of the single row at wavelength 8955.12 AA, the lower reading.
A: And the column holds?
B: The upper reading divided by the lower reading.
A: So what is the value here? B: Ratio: 1.00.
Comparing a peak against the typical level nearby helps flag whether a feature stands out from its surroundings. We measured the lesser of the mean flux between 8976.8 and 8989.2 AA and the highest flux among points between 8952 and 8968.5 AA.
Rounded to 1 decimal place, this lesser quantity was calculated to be 13.5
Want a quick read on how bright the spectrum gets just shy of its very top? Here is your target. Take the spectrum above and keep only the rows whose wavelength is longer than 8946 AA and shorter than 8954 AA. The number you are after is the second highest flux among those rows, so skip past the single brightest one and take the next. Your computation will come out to 13.57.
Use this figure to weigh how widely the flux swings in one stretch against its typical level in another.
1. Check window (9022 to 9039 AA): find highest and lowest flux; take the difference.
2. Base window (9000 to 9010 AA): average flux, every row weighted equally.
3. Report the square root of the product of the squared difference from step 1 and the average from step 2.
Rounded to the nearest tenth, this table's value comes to 2.4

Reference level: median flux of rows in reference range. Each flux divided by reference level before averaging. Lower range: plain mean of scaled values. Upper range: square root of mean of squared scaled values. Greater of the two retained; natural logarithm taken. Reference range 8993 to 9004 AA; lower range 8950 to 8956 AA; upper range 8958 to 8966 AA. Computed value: 0.0159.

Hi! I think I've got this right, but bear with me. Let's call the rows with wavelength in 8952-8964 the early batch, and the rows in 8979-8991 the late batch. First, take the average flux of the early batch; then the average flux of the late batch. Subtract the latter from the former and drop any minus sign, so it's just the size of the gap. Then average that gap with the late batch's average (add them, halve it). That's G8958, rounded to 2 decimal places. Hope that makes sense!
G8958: 6.79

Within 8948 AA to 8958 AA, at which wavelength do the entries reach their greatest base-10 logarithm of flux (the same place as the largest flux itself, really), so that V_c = 8953.06 AA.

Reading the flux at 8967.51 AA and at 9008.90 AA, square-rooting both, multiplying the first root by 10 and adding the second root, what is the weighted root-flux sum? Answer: 40.4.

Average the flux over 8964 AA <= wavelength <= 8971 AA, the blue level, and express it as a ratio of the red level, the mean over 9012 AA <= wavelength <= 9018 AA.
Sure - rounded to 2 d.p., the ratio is 1.09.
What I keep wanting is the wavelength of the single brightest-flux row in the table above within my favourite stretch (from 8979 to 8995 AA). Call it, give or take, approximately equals 8986.11 AA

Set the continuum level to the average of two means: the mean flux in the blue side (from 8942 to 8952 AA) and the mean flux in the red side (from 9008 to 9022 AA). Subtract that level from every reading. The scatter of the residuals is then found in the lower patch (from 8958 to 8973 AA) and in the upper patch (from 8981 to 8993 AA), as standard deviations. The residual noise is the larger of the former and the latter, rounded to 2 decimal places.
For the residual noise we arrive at 0.03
